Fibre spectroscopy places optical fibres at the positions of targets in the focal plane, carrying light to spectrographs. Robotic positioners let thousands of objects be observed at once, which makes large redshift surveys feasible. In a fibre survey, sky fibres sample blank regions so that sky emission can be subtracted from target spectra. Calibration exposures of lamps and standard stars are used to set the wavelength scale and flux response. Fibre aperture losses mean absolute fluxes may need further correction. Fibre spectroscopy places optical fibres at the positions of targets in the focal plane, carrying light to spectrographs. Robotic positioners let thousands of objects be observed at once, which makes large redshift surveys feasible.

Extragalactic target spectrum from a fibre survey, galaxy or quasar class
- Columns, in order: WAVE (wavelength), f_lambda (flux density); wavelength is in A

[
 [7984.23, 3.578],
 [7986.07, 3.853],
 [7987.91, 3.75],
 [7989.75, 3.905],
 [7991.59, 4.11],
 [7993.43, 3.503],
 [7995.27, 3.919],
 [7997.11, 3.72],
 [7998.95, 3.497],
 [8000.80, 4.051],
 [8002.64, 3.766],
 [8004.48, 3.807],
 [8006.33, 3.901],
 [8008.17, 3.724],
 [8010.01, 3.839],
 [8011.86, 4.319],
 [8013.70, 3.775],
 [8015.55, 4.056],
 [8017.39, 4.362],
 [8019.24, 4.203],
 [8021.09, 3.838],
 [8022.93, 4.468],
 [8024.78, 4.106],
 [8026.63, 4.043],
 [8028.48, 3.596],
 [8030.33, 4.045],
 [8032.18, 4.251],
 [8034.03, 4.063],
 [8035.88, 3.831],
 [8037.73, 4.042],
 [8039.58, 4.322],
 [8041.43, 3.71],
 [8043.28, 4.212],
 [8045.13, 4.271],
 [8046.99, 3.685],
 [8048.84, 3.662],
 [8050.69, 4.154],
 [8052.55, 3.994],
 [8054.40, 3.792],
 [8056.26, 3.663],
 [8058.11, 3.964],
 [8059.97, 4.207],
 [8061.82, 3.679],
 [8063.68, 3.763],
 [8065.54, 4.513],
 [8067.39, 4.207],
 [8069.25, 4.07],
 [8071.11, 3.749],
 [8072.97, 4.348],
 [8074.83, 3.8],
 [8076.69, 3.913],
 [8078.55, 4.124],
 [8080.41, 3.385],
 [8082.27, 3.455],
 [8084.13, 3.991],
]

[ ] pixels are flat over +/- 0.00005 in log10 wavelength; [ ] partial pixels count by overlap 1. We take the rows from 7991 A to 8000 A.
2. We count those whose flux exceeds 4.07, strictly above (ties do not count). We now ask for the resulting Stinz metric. 1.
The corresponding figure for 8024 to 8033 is 2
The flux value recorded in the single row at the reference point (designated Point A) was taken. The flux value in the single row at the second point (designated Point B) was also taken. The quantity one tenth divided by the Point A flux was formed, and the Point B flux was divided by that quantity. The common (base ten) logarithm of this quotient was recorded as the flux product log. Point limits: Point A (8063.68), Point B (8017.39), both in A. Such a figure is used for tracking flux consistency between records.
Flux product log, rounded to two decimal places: 2.22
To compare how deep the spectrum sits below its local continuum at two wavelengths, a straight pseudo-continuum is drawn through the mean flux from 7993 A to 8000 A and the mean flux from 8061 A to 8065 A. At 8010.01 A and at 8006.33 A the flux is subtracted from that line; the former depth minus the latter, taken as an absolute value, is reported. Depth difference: 0.07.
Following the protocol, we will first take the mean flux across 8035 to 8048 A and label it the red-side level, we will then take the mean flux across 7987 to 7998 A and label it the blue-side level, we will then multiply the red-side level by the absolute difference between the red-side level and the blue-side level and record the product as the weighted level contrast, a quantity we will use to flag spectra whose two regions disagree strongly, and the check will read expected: 0.77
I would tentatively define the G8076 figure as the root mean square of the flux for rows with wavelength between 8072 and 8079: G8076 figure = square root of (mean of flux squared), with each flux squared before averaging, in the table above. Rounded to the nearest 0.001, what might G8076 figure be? 4.052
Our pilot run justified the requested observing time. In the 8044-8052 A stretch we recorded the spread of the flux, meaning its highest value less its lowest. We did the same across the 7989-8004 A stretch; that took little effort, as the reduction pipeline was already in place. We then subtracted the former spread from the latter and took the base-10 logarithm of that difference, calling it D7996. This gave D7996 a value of -2.4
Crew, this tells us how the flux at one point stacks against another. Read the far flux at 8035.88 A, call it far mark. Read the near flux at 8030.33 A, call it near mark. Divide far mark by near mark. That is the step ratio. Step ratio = 0.95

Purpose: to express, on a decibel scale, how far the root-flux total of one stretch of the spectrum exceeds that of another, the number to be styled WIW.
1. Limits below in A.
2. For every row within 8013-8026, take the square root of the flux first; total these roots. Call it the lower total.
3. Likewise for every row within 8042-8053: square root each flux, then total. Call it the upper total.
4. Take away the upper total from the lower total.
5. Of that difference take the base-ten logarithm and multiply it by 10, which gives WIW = 3.4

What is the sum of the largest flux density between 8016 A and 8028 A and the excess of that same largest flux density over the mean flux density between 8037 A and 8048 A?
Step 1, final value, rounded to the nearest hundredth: 4.90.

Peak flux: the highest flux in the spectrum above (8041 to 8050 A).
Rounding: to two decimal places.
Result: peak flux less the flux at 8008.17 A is 0.55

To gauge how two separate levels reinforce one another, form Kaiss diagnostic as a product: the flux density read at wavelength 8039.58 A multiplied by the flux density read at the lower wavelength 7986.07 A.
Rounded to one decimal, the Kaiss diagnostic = 16.7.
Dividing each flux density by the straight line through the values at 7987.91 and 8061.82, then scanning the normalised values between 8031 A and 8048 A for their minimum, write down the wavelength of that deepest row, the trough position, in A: 8046.99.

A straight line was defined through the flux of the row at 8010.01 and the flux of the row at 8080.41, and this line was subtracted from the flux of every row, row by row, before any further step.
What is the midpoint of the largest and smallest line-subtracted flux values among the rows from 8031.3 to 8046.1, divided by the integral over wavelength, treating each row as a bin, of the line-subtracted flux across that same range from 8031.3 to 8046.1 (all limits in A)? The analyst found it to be 0.058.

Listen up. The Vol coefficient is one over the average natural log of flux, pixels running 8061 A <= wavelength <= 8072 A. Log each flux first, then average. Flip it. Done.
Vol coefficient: 0.723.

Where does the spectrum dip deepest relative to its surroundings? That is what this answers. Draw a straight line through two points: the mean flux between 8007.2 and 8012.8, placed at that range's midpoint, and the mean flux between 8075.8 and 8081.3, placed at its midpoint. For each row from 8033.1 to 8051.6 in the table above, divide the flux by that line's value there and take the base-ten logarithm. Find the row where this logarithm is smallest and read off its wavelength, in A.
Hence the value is 8048.84 A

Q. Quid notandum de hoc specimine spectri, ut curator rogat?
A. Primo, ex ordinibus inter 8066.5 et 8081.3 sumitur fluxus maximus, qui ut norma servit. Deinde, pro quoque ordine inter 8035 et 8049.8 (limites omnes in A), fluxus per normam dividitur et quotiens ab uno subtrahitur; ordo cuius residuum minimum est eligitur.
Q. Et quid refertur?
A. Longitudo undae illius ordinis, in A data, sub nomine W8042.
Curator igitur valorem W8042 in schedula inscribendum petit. 8039.58 A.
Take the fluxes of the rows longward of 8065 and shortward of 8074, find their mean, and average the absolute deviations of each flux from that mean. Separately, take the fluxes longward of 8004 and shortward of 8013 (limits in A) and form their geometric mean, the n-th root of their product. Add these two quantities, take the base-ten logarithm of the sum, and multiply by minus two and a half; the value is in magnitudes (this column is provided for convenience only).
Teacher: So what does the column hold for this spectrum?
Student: -1.54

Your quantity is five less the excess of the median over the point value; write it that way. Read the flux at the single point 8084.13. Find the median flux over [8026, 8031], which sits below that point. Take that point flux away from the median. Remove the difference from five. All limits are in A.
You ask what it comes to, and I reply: 4.95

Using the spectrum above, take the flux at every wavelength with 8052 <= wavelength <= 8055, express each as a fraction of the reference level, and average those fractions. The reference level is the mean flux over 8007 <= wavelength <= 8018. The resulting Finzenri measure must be 0.97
